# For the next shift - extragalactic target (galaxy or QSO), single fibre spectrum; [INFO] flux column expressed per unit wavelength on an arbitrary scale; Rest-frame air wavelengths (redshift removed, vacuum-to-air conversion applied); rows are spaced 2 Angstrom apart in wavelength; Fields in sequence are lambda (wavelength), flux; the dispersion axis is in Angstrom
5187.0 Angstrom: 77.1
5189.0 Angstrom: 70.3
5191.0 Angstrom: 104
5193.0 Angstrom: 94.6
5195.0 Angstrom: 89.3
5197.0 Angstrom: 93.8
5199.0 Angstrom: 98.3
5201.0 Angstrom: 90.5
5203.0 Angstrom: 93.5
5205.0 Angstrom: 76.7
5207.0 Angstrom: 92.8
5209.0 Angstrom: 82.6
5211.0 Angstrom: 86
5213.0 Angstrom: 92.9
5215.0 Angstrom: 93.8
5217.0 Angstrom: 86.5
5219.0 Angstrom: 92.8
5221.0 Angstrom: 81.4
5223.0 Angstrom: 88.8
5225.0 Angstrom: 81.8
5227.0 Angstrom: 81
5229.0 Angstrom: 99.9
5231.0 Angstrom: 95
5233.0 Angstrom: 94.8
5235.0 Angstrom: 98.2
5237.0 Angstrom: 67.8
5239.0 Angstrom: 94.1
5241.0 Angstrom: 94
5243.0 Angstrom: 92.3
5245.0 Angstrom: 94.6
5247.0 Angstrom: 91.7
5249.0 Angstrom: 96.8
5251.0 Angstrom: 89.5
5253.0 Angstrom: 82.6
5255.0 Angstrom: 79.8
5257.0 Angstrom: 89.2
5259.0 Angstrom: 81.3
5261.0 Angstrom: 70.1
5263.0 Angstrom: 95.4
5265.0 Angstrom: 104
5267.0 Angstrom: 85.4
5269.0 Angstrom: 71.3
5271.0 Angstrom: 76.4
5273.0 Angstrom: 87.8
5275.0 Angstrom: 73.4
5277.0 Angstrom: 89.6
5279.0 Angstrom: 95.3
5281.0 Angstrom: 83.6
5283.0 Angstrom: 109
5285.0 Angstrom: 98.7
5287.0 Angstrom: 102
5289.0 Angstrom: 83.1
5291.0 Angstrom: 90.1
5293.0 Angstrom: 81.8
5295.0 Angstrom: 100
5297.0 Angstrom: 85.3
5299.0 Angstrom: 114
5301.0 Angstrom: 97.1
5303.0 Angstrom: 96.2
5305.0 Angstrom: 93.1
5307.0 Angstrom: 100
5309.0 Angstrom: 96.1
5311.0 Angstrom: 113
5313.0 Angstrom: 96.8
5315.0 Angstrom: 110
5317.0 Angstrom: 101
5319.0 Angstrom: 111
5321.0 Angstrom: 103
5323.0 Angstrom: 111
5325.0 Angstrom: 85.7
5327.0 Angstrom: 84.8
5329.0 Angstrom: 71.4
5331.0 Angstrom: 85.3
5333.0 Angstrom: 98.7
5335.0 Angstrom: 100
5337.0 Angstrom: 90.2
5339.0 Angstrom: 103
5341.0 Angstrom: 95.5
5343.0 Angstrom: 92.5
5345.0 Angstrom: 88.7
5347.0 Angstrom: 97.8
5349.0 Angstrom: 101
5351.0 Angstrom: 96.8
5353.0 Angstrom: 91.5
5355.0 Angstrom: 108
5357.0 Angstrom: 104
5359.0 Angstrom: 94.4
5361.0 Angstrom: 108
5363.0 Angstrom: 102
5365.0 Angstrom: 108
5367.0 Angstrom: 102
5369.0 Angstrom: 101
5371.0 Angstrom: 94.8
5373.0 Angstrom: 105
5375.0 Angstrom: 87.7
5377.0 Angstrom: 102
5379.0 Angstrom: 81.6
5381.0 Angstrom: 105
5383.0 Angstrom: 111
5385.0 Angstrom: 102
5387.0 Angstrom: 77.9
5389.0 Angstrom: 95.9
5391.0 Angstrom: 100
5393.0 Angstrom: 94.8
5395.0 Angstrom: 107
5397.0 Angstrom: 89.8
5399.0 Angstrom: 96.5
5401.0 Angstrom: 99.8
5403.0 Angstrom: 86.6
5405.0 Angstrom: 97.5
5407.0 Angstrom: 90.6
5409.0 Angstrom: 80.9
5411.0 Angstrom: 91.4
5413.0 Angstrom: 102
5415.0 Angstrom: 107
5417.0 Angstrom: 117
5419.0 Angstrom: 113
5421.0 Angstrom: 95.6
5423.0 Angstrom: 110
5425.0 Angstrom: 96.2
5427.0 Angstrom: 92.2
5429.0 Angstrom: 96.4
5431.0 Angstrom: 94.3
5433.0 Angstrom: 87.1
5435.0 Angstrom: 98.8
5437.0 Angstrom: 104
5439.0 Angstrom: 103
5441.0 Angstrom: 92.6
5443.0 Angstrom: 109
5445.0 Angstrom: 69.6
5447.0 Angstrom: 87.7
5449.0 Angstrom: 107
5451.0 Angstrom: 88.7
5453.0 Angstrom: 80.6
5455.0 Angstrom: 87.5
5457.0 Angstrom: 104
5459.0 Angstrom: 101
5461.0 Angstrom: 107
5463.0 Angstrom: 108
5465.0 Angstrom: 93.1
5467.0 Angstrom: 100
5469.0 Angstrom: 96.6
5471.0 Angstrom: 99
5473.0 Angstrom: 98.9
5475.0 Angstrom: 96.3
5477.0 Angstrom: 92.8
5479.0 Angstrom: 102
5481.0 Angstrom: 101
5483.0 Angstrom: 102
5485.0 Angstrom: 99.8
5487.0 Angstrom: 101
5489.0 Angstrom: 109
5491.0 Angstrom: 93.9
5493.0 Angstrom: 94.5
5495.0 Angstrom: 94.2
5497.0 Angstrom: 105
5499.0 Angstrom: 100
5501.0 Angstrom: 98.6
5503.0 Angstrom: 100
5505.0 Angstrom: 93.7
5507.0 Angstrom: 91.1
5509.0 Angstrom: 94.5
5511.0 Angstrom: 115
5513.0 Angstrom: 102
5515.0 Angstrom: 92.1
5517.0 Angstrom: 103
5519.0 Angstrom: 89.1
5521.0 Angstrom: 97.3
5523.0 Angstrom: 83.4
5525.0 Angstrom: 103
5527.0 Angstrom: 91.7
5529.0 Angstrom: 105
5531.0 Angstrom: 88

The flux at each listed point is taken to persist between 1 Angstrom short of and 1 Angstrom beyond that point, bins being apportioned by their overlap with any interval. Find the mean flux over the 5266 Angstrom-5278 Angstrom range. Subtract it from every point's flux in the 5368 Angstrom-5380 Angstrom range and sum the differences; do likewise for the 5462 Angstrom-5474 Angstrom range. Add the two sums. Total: 200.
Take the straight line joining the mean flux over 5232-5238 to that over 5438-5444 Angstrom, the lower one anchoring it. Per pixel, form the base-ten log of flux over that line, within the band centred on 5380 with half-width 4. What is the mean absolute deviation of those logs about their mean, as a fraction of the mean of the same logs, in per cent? 471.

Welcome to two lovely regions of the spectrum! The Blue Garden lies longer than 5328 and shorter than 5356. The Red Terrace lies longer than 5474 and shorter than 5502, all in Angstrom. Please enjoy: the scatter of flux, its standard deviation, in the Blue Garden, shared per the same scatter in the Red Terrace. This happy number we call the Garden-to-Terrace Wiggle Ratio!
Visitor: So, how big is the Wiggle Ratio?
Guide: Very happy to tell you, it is 1.9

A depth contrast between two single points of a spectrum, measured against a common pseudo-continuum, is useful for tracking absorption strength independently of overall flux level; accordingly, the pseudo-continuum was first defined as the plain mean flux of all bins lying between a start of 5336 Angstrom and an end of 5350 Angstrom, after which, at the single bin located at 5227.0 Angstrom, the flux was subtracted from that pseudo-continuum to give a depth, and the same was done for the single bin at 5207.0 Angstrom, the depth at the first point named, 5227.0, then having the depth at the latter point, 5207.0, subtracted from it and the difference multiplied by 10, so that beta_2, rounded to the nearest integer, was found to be 118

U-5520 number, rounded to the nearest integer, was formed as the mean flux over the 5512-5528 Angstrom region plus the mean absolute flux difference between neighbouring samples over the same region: 108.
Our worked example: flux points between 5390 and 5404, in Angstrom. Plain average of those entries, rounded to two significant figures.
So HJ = 96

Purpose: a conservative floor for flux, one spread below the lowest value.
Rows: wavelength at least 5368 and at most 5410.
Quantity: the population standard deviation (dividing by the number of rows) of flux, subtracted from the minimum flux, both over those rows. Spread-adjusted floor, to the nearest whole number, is 69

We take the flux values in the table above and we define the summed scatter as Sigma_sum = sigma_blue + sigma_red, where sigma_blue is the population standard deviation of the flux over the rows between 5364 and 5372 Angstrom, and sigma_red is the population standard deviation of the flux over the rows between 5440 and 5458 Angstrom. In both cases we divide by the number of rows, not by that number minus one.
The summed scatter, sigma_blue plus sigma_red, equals 17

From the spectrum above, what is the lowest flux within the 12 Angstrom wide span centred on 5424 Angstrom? 92.2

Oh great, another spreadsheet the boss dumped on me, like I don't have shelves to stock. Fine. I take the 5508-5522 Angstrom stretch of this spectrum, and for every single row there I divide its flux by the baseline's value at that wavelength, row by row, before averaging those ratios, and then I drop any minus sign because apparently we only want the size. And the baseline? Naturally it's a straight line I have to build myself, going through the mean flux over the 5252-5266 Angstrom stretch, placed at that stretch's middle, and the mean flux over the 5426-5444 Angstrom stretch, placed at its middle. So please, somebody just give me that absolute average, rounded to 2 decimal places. 0.96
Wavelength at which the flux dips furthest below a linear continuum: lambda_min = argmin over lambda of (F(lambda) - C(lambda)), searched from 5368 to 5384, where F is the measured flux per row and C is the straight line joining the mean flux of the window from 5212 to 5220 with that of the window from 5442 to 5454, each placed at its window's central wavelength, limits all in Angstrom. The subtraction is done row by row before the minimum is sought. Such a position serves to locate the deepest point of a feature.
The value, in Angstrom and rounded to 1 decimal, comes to 5379.0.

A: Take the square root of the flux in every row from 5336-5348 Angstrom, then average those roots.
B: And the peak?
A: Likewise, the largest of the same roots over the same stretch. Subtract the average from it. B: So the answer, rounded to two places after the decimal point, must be 0.42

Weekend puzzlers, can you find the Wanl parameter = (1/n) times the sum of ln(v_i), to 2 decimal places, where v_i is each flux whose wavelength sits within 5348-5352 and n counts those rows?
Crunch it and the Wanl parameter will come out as 4.59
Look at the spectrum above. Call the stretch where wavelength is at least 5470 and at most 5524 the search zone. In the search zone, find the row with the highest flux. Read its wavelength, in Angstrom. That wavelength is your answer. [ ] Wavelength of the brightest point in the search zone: 5511.0 Angstrom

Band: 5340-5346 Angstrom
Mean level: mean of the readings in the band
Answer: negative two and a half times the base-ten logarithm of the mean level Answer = -4.91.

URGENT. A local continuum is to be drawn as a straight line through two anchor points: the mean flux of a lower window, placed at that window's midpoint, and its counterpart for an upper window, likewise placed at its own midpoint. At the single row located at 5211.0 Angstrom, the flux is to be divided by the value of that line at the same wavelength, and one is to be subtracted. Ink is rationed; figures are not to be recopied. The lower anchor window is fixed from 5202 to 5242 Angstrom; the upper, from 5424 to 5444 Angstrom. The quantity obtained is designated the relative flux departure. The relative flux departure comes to -0.03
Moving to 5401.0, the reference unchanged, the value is 0.04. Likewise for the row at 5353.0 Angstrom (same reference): -0.03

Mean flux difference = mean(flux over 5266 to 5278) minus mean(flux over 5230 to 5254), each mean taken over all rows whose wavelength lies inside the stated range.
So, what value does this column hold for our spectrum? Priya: -10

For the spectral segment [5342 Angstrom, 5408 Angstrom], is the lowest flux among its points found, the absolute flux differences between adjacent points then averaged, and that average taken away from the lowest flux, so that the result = 68.0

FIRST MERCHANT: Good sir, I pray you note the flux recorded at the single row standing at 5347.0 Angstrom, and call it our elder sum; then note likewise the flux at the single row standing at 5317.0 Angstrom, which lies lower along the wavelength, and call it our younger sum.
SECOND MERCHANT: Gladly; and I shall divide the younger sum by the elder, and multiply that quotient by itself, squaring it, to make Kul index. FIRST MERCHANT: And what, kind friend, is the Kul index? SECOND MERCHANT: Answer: 1.07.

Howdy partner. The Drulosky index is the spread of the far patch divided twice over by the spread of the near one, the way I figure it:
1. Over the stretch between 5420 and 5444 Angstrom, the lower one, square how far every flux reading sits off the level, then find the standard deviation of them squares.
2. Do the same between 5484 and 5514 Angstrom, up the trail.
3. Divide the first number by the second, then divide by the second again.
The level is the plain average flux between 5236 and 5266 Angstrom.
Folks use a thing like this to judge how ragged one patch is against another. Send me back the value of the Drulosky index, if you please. 0.005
